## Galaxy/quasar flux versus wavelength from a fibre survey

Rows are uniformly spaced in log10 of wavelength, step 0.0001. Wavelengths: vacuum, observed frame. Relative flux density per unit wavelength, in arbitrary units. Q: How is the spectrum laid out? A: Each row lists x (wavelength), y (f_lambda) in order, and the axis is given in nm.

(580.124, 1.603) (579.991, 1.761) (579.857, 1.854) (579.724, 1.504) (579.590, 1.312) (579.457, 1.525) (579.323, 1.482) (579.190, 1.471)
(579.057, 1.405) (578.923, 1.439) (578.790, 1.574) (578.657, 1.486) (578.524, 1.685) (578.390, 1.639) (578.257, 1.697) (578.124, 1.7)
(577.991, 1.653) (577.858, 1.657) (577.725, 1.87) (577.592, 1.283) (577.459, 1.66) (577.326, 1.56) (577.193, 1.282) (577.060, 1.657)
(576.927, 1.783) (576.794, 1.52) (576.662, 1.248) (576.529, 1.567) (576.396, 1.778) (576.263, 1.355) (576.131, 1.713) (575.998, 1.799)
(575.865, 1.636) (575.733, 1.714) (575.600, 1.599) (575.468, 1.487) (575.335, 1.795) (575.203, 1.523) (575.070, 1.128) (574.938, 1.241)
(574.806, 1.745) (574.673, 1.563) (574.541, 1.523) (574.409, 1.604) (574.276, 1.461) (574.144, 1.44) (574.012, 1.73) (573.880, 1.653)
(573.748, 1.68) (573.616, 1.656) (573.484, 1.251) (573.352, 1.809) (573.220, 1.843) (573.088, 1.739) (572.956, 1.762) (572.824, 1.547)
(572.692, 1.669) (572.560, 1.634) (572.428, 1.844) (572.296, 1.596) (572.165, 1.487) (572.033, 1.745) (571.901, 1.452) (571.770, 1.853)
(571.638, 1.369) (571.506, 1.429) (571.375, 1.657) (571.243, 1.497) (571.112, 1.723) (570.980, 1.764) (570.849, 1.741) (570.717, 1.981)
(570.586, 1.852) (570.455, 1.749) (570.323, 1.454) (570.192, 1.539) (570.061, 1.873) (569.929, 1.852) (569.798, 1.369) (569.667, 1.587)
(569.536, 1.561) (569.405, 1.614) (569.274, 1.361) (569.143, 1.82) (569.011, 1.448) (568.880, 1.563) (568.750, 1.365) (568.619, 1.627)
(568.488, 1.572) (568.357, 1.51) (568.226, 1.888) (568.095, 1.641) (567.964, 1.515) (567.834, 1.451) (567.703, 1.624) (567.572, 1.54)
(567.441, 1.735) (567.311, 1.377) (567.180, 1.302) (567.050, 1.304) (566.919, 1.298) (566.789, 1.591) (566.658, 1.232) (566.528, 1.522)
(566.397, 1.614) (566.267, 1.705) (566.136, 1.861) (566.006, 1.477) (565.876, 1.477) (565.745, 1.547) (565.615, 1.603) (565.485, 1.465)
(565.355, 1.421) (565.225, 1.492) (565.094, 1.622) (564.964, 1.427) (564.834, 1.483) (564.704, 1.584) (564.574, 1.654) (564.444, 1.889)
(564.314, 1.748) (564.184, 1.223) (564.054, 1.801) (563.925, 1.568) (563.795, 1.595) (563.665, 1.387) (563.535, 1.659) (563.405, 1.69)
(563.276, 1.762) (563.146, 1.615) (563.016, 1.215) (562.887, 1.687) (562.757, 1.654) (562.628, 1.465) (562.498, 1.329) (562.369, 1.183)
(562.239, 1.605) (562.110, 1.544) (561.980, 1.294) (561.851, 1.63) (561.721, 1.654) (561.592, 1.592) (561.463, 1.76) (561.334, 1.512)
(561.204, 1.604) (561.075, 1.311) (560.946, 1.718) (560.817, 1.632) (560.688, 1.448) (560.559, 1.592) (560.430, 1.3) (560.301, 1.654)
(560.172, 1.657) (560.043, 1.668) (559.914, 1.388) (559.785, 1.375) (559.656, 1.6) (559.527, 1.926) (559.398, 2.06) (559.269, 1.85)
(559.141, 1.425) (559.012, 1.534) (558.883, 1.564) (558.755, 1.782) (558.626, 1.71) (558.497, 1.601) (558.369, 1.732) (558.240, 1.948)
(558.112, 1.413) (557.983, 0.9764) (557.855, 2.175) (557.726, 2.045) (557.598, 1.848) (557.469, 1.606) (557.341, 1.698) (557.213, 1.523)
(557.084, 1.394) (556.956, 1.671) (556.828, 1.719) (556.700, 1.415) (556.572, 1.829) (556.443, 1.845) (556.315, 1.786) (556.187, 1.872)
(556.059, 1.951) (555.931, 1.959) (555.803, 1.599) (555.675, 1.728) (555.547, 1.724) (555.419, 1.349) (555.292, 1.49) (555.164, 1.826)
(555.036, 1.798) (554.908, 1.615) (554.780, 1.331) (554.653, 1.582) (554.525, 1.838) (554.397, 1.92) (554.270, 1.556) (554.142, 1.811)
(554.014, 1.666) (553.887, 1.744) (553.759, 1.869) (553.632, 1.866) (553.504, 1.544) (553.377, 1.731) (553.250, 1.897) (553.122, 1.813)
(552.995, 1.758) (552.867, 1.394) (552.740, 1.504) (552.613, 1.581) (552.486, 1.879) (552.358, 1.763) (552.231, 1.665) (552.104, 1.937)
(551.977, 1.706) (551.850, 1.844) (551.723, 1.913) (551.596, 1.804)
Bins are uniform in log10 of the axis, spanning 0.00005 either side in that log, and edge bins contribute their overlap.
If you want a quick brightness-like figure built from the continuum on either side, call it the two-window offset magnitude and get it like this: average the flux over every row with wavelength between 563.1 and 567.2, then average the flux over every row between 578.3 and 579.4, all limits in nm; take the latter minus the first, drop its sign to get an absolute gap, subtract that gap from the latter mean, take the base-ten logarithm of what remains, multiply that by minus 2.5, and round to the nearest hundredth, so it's -0.44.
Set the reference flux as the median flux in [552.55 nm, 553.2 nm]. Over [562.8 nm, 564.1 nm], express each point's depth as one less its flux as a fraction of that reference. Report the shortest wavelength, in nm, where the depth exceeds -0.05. 563.016 nm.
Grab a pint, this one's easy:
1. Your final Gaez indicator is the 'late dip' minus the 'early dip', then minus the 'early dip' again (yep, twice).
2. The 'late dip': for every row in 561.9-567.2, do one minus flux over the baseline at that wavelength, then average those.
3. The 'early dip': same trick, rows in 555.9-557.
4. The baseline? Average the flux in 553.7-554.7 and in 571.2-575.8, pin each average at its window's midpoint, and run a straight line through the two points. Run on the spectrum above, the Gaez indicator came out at 0.14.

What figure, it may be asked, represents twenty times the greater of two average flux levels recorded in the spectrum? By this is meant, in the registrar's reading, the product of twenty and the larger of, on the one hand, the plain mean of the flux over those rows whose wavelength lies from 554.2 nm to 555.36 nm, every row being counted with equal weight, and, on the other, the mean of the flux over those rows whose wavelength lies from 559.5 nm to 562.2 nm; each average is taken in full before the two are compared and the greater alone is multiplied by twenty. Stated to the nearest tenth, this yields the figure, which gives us 33.2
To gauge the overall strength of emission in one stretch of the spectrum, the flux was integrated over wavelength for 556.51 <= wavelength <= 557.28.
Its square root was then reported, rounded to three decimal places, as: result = 1.107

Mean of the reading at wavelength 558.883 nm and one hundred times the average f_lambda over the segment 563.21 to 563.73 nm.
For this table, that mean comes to 82.0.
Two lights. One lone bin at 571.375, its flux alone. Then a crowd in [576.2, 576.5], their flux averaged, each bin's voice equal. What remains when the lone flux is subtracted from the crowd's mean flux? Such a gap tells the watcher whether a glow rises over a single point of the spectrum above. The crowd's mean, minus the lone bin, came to -0.091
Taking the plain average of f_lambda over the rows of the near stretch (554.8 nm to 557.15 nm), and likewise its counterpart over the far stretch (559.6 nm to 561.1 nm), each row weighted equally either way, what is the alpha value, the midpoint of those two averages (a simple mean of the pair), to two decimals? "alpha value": 1.61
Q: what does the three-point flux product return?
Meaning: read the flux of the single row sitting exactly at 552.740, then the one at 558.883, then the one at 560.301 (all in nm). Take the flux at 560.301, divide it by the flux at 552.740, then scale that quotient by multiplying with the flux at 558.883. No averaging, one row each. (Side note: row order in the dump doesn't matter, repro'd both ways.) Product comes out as 1.7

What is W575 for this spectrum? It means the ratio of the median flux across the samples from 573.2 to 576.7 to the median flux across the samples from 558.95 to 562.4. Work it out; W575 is 1.00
